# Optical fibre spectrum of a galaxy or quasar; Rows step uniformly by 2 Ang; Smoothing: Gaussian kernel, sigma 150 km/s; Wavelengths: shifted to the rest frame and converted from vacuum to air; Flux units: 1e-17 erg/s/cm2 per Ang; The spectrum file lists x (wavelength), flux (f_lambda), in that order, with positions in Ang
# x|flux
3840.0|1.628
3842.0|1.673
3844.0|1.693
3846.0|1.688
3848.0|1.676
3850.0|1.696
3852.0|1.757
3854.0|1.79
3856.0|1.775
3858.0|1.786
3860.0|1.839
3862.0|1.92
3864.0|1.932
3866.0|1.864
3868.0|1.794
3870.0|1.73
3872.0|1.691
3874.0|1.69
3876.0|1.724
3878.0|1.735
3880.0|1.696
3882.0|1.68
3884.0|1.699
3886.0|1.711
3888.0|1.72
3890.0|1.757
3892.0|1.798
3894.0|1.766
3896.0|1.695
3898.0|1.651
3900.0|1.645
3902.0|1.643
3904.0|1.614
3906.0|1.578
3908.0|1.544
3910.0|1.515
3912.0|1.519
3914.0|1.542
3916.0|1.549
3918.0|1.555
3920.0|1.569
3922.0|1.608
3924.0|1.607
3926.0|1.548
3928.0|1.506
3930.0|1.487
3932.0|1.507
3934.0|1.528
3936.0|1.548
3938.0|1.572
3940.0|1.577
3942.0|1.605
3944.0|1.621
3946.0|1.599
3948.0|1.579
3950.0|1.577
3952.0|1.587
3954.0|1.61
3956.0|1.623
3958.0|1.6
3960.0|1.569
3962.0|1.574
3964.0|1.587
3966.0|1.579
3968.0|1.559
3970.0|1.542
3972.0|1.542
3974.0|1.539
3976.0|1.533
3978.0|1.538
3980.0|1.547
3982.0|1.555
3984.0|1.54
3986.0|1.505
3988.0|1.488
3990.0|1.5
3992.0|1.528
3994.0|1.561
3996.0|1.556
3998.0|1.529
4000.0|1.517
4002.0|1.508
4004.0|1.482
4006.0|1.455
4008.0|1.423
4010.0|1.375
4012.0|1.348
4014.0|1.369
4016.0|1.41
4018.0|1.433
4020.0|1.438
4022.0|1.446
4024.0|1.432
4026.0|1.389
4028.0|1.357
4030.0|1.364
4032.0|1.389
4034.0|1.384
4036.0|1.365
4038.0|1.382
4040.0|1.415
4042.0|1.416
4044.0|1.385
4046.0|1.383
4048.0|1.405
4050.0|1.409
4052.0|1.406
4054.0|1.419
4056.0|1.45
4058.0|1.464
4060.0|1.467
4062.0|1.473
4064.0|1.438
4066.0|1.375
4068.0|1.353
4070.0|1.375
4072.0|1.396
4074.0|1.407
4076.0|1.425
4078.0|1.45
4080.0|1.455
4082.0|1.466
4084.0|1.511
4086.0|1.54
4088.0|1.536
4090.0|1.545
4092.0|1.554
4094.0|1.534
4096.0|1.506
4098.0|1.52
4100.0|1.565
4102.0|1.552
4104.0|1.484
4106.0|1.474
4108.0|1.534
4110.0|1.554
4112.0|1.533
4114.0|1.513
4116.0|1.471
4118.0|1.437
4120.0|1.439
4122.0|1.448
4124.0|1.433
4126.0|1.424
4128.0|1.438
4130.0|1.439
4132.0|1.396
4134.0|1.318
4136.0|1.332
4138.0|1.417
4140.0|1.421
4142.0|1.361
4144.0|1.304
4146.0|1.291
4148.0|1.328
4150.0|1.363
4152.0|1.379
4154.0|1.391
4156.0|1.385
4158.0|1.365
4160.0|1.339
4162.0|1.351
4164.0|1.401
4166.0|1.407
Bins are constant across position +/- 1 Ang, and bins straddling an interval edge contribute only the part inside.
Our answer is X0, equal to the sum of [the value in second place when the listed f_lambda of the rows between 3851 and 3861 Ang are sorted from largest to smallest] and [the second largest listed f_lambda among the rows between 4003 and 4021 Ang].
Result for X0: 3.2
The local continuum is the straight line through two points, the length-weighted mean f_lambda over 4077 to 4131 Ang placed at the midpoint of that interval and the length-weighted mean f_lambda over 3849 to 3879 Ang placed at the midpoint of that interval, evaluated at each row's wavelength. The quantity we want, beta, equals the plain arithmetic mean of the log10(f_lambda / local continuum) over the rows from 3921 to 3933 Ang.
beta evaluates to -0.044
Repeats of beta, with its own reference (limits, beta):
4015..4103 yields -0.032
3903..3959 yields -0.036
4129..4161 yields -0.025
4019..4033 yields -0.054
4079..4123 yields 0.003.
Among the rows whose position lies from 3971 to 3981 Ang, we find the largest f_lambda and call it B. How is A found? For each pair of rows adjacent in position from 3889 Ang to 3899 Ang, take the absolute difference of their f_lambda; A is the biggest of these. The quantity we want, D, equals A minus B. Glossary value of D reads -1.48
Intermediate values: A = 0.071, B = 1.547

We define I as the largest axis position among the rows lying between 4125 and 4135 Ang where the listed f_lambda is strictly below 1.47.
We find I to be 4134.0 Ang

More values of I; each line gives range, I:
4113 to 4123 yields 4122.0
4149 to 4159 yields 4158.0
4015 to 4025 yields 4024.0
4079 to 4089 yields 4082.0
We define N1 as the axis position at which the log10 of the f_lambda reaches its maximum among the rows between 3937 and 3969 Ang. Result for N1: 3956.0 Ang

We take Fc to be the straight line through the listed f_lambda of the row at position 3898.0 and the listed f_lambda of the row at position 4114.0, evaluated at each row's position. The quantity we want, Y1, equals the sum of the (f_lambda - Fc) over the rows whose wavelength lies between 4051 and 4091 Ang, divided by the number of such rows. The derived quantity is -0.09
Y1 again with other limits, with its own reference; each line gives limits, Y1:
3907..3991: -0.06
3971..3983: -0.06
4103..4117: -0.01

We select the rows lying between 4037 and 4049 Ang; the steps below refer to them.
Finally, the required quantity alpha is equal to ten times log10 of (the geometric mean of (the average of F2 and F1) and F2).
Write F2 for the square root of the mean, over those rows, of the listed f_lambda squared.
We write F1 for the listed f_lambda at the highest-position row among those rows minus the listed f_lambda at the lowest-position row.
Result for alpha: -0.02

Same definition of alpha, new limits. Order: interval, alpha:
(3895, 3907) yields 0.48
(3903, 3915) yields 0.30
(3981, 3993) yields 0.27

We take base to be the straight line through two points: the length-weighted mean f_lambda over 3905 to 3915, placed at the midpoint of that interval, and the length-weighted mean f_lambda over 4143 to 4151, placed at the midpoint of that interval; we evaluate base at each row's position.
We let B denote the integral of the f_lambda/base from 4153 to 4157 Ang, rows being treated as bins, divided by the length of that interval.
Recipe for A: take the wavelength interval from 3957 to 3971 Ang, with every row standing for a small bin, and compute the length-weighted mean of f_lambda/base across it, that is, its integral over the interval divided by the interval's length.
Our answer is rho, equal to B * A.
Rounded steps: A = 1.06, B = 1.06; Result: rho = 1.11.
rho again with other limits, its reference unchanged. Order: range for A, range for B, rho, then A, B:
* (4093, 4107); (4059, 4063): 1.17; 1.11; 1.05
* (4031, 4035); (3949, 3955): 1.03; 0.97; 1.06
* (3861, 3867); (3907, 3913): 1.19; 1.20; 0.99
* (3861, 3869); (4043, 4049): 1.17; 1.19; 0.98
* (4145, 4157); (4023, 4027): 1.01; 1.03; 0.98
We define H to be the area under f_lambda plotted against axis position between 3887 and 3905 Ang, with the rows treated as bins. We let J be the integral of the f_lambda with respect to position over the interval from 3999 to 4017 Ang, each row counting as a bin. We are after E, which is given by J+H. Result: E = 56.4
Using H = 31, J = 25.8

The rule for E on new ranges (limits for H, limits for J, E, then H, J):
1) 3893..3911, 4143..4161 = 53.6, 29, 24.3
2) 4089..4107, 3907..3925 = 55.5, 27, 28.0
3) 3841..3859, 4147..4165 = 55.7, 31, 24.6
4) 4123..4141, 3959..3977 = 53.3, 25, 28.0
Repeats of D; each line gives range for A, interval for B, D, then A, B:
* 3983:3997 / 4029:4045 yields -1.38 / 0.035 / 1.416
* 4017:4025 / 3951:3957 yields -1.61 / 0.014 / 1.623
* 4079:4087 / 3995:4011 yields -1.51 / 0.045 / 1.556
